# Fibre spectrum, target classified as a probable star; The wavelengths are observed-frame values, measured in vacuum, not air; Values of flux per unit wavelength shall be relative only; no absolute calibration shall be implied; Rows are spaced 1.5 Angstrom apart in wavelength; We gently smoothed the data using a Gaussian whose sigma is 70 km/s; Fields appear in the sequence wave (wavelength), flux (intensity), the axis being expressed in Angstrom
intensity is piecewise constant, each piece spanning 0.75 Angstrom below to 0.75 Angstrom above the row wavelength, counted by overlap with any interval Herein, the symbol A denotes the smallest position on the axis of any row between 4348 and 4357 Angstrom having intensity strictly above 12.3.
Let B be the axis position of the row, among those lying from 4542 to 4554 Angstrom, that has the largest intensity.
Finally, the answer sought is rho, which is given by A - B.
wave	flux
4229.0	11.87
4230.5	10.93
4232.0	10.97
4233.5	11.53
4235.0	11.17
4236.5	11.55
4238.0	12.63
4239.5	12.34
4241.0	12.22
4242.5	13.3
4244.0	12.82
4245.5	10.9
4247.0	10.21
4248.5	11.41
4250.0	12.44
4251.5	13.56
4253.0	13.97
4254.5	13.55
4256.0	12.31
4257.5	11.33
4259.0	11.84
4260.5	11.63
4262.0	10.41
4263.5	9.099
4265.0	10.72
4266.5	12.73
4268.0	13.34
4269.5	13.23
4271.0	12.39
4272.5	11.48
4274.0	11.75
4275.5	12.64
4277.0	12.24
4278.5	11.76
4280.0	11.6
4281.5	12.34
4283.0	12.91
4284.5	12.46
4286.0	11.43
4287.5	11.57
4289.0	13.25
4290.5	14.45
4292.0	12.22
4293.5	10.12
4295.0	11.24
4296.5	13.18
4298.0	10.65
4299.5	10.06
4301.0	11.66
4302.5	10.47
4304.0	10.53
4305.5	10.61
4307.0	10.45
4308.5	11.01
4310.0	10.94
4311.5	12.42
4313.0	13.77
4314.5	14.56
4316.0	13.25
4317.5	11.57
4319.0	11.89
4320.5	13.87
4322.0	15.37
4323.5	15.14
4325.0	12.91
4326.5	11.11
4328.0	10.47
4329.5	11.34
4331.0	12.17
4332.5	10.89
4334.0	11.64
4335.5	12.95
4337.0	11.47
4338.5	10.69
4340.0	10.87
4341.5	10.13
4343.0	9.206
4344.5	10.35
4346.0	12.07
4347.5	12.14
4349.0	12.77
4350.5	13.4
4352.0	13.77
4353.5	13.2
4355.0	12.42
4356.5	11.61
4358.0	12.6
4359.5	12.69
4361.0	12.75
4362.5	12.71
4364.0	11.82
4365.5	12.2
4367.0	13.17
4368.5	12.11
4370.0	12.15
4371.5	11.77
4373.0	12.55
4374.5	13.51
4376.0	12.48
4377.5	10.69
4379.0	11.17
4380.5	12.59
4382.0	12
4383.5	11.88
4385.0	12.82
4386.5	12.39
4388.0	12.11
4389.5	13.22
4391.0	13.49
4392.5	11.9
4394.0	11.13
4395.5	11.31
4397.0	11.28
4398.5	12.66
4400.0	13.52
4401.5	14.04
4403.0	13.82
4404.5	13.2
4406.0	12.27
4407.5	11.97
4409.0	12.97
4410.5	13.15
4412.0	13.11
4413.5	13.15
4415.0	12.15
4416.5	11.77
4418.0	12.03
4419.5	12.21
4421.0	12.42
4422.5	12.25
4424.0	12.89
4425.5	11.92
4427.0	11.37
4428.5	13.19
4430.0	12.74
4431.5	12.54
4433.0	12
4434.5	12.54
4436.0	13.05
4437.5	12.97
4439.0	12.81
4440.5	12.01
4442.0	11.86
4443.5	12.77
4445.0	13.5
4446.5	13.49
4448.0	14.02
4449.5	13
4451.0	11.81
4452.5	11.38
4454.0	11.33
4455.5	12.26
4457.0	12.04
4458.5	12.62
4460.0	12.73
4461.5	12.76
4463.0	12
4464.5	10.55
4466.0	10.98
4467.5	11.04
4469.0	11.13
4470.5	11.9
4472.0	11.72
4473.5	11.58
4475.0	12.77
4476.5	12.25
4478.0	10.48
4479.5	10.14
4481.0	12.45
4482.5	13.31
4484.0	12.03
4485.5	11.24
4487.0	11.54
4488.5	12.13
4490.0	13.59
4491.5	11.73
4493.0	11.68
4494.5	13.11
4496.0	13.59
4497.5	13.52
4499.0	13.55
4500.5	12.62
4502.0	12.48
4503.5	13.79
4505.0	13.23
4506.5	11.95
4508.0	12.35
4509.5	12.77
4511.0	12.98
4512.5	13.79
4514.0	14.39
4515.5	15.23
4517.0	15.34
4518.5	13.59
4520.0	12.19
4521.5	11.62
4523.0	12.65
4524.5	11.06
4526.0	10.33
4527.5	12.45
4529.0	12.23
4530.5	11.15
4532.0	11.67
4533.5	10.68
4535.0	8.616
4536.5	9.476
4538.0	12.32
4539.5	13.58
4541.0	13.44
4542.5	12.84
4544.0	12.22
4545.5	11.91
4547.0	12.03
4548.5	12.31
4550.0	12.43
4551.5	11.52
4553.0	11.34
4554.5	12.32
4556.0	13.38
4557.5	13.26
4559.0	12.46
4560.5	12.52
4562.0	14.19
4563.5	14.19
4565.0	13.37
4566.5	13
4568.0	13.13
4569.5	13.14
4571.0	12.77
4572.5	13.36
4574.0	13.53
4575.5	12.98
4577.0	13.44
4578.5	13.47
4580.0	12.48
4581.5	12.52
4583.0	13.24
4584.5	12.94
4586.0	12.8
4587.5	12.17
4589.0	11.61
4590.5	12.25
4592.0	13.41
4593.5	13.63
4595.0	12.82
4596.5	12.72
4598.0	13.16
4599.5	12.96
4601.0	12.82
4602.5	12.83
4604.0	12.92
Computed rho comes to -193.5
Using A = 4349.0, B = 4542.5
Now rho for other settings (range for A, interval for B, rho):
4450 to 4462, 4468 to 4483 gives -24.0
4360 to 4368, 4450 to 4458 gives -94.5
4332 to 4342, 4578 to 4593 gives -243.0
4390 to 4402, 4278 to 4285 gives 108.0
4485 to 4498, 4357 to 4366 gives 129.0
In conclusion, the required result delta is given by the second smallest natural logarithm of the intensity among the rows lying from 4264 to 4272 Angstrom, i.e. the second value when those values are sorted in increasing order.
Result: 2.52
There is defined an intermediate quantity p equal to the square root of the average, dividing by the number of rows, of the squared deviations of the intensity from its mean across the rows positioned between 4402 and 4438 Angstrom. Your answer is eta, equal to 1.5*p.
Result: 0.87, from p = 0.58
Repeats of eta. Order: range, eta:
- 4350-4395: 1.10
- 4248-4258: 1.48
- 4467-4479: 1.02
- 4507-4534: 2.11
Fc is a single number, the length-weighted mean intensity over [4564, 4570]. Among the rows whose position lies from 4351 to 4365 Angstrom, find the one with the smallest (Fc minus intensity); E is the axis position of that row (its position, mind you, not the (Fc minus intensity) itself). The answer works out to 4352.0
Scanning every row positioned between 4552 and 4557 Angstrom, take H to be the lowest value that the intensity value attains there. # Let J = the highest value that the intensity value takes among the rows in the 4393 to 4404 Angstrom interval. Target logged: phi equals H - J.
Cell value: -2.7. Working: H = 11.34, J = 14.04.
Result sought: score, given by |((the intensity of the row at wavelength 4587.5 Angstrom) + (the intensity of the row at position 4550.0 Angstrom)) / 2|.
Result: 12.3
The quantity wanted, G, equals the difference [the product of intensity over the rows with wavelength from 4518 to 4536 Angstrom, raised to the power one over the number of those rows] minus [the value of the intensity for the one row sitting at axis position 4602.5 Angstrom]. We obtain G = -1.4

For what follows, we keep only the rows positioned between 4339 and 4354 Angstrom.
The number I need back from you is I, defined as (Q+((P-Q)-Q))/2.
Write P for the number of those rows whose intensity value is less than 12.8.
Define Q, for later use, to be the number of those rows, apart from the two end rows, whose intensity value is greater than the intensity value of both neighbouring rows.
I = 3.0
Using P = 7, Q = 1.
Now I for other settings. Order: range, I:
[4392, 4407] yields 2.0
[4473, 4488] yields 3.5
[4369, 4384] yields 3.5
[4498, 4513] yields 2.0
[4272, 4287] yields 3.5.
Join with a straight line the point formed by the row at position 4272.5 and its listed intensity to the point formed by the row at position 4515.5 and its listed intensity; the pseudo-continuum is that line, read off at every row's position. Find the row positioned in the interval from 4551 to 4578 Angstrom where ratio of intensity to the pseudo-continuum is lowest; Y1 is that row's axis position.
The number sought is 4553.0 Angstrom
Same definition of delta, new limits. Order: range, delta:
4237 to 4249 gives 2.39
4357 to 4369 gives 2.49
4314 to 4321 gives 2.48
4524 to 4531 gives 2.40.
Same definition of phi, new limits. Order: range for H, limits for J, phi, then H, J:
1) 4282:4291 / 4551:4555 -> -0.9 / 11.43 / 12.32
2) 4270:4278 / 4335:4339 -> -1.5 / 11.48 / 12.95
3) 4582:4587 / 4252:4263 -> -1.2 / 12.8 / 13.97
